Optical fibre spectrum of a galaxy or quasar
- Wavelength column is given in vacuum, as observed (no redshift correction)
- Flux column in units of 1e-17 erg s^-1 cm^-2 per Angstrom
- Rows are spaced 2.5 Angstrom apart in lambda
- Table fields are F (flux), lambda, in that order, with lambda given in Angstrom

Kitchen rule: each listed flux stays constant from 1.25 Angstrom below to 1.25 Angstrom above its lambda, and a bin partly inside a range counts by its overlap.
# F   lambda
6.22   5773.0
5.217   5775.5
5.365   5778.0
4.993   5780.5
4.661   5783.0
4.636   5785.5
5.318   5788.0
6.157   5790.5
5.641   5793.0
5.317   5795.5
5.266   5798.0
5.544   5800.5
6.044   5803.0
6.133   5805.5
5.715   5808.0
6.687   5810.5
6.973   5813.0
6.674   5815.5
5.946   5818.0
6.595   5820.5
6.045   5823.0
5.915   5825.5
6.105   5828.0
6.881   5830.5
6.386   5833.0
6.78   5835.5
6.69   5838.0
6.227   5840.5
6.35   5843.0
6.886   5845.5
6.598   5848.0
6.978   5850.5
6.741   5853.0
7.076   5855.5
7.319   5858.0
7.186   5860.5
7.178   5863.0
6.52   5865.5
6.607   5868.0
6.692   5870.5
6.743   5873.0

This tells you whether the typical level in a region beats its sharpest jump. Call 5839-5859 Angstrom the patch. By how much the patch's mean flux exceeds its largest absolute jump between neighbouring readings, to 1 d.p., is 6.2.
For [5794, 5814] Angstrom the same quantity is 5.0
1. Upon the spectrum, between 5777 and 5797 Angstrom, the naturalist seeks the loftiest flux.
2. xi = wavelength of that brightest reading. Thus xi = 5790.5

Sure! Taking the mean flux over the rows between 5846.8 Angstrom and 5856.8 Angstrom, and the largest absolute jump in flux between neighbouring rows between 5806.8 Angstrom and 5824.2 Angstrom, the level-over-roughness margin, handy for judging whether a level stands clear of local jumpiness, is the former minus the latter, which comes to 5.88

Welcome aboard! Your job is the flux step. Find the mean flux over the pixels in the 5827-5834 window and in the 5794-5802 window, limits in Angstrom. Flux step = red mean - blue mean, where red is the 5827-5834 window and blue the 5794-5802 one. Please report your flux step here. 1.1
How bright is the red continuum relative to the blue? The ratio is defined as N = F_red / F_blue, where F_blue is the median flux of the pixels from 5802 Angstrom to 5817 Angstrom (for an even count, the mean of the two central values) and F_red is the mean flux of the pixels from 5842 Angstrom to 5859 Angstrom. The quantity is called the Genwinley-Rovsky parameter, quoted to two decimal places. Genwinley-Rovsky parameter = 1.07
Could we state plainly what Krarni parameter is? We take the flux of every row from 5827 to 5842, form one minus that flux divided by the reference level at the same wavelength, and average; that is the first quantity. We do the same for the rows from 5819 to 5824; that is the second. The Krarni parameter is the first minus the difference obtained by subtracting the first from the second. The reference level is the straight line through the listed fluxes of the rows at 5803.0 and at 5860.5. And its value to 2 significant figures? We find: 0.031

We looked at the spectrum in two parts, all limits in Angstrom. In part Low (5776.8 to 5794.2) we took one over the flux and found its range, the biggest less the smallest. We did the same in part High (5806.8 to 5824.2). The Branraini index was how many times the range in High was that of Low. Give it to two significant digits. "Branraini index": 0.59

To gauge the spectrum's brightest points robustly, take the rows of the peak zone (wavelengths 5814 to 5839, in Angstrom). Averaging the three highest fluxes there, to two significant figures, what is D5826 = 6.8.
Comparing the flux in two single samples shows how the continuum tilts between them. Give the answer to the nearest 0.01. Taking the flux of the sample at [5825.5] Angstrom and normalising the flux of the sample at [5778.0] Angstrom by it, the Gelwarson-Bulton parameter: 0.91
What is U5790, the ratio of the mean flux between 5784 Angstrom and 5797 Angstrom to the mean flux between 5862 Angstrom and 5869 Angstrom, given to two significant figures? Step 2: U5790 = 0.80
